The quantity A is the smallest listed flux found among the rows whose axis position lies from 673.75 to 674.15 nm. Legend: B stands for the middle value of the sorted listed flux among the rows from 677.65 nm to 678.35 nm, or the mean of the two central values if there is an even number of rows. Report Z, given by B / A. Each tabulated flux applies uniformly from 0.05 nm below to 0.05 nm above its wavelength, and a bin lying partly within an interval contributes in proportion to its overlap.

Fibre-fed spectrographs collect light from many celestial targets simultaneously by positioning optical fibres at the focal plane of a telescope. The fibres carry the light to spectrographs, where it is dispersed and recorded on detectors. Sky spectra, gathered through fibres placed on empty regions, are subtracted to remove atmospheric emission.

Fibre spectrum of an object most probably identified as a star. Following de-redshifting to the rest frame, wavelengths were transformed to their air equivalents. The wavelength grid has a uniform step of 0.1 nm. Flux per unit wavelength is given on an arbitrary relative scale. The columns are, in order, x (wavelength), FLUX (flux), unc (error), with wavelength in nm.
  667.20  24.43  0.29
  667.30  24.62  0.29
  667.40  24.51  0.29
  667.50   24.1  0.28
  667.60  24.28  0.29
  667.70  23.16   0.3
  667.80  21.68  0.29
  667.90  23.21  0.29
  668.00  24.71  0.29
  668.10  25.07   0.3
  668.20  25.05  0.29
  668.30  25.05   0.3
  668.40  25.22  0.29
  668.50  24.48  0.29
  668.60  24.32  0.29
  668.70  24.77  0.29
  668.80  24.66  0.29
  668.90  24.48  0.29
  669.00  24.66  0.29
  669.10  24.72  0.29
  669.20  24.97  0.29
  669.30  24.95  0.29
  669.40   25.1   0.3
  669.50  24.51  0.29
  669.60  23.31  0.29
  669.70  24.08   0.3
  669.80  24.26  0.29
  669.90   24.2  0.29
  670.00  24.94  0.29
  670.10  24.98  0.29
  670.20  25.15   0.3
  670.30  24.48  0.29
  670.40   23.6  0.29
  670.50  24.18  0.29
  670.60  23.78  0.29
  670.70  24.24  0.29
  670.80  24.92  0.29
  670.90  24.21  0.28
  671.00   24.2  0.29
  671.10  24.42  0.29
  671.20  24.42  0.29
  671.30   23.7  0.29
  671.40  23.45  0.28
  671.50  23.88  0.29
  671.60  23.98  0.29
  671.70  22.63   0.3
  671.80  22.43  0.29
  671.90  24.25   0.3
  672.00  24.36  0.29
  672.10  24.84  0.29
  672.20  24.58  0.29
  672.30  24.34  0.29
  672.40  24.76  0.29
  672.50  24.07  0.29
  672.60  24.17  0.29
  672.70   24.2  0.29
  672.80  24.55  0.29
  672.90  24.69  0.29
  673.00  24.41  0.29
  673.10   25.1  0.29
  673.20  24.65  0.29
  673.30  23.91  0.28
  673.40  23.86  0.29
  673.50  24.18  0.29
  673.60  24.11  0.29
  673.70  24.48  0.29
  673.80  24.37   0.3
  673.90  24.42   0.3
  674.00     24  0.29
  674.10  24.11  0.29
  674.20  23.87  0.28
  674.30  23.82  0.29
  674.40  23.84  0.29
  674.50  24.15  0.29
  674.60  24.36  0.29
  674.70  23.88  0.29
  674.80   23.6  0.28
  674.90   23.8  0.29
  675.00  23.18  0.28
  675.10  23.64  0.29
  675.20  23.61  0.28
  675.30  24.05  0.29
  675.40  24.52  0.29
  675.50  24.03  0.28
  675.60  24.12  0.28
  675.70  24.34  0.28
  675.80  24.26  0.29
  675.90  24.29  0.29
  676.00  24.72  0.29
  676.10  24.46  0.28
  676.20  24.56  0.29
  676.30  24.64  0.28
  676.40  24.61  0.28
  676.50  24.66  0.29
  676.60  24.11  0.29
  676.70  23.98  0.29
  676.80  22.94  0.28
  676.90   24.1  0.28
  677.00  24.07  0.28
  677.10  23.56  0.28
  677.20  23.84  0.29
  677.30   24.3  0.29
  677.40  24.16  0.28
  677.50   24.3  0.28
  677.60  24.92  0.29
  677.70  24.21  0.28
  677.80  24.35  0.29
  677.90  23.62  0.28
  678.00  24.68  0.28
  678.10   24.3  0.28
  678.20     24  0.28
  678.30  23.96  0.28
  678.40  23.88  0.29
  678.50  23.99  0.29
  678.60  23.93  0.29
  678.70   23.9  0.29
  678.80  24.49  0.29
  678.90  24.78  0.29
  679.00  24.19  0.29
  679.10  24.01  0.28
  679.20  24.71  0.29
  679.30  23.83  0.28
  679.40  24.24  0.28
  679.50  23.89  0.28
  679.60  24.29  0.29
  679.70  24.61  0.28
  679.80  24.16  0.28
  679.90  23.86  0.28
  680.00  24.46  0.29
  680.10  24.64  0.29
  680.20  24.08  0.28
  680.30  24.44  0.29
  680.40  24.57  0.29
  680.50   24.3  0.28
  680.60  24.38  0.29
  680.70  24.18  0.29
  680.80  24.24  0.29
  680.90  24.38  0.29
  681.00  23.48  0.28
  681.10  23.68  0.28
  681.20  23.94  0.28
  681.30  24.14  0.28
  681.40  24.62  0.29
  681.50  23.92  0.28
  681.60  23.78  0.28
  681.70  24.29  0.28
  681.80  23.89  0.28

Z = 1.01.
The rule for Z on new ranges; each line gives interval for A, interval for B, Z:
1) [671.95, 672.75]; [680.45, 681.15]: 1.01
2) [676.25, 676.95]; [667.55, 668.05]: 1.01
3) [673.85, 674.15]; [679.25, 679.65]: 1.00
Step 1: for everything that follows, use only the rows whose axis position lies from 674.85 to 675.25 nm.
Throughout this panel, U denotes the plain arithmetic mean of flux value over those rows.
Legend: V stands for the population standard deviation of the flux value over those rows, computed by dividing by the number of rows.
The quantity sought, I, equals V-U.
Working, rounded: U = 23.6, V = 0.23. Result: -23.3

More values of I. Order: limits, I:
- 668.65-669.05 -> -24.5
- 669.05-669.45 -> -24.8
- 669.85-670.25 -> -24.5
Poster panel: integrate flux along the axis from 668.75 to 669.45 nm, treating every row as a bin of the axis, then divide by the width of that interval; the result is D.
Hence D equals 24.8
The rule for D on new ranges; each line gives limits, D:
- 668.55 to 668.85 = 24.6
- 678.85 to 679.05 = 24.5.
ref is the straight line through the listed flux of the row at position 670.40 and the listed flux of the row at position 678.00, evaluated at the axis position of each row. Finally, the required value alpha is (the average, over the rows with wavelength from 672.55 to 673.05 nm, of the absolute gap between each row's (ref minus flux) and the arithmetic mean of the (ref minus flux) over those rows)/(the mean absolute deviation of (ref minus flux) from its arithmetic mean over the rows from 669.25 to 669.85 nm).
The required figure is 0.3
